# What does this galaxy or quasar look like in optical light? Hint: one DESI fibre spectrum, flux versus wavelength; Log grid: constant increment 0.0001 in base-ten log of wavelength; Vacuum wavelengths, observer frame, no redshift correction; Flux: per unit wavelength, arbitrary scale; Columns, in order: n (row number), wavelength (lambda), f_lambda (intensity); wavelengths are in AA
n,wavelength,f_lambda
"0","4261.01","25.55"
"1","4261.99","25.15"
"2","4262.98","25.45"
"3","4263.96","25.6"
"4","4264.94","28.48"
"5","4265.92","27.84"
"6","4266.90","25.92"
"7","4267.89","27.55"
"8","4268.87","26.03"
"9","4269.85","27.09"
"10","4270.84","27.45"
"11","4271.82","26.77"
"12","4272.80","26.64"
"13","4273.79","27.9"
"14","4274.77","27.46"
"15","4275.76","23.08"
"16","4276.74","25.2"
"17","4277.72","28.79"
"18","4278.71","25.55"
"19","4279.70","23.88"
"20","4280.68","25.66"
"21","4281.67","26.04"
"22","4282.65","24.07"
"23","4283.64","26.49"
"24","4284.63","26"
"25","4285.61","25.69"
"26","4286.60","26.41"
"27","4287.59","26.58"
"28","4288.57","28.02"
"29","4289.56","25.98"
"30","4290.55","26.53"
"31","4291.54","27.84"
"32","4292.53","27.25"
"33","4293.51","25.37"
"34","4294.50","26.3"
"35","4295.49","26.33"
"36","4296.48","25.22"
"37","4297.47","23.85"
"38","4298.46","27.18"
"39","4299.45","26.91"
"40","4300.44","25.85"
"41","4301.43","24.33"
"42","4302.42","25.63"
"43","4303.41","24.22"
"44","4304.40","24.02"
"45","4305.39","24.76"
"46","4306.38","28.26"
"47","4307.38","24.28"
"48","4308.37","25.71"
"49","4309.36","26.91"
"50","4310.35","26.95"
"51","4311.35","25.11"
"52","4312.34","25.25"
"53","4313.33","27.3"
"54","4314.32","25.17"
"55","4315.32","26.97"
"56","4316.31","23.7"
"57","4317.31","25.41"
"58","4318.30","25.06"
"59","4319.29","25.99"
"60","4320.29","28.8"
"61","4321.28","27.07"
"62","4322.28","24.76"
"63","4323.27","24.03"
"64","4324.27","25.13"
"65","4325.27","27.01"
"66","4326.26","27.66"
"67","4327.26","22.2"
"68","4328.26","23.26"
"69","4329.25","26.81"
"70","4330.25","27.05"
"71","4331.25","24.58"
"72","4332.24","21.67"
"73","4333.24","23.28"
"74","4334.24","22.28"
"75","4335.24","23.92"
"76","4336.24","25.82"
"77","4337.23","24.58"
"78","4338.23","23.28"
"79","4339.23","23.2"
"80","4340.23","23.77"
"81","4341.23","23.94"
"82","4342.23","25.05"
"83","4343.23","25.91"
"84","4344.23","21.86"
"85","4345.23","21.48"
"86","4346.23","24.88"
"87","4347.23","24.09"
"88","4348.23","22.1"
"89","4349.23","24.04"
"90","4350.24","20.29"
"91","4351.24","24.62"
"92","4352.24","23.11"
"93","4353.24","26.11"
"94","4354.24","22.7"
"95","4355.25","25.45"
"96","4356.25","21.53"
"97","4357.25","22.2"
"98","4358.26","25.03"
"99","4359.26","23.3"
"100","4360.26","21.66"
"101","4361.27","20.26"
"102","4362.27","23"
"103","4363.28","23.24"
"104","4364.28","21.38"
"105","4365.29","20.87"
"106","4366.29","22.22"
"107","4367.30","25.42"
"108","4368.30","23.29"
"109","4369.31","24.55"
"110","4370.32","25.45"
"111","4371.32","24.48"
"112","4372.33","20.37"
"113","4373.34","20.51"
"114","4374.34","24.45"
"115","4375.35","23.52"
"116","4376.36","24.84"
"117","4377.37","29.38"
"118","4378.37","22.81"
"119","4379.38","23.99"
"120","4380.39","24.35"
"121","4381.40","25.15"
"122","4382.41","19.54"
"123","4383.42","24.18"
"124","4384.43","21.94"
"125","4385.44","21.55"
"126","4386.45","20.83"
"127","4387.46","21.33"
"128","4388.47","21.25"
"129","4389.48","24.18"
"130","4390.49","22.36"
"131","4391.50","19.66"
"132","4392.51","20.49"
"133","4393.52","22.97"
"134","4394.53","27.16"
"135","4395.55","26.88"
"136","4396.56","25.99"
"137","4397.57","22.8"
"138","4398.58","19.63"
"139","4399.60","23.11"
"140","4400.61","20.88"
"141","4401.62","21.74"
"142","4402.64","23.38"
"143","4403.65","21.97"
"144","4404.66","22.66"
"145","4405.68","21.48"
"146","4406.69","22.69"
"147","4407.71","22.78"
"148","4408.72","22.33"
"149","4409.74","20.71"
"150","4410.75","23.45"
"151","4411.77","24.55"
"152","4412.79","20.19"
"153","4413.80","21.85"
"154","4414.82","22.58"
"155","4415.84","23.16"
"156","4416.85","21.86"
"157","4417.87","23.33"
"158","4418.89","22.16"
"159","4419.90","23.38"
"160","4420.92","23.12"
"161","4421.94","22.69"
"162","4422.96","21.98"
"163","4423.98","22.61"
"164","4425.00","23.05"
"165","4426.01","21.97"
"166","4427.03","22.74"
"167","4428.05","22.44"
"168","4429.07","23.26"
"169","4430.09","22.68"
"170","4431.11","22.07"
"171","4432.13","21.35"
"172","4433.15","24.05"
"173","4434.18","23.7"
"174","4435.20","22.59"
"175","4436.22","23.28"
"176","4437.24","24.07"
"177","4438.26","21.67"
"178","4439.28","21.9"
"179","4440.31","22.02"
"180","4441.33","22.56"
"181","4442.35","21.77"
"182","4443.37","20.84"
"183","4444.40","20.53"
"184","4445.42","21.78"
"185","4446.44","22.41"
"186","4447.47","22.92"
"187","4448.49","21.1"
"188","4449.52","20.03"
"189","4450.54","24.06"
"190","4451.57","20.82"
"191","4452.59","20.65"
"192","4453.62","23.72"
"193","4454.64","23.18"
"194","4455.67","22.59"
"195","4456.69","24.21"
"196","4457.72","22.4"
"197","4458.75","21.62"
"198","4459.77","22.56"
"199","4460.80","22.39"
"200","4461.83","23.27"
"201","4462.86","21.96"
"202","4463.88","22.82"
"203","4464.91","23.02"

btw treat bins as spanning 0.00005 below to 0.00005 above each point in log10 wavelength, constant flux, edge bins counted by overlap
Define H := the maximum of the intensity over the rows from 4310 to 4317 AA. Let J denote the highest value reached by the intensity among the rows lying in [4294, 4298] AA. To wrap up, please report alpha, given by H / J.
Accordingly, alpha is 1.04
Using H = 27.3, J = 26.33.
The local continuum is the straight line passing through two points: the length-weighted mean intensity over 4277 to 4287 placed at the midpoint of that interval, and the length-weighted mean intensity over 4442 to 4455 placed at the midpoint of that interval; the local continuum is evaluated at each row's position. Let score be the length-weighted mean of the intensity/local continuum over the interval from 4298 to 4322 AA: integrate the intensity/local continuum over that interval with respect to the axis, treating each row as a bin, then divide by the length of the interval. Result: 1.03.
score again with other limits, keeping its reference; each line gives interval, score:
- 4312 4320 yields 1.03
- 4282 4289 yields 1.02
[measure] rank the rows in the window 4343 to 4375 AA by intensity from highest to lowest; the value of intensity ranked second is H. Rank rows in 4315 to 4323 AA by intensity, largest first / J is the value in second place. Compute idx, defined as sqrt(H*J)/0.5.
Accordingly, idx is 53.0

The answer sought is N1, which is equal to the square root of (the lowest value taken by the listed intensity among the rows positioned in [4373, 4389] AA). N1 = 4.42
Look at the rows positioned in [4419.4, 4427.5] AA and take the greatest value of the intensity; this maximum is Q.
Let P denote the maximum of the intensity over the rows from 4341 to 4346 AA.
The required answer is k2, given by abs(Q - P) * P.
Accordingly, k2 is 66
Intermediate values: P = 25.91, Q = 23.38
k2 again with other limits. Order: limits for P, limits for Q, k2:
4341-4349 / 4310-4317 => 36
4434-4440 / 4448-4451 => 0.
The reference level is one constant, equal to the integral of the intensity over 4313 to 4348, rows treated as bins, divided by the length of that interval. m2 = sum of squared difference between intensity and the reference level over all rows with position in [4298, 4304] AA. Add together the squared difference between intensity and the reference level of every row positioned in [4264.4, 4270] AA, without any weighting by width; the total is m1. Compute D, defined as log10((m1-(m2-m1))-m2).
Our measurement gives 1.7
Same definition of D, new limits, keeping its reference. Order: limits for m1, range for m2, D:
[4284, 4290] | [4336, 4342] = 1.4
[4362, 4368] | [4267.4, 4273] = 1.2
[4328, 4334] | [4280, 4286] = 1.5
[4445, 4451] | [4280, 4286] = 2.0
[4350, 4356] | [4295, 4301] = 1.4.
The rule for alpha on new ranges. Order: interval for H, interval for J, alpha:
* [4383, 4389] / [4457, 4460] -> 1.07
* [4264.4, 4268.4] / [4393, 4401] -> 1.05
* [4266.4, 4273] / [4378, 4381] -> 1.13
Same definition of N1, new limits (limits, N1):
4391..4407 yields 4.43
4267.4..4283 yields 4.80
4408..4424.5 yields 4.49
